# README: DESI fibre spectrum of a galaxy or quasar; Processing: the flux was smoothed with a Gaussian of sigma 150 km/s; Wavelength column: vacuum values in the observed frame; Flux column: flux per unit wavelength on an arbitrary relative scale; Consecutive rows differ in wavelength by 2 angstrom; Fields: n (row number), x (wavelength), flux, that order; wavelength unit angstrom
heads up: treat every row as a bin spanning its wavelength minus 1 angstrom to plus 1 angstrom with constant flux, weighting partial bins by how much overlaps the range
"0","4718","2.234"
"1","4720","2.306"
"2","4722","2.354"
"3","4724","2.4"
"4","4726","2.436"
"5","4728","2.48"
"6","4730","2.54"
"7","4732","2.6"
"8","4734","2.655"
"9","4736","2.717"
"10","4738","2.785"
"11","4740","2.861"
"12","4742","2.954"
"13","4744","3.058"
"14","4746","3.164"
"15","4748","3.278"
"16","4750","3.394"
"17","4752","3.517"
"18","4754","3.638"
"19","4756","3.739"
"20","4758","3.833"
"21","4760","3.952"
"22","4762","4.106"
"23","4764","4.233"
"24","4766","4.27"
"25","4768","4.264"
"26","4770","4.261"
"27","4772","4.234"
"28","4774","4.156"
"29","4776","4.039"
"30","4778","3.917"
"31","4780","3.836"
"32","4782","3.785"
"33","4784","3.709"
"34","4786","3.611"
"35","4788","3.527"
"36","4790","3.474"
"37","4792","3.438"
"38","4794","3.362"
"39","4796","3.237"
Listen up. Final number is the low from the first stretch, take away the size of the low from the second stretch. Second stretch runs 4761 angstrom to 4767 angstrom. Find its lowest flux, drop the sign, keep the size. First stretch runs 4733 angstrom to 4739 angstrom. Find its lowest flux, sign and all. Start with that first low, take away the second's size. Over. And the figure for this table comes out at -1.5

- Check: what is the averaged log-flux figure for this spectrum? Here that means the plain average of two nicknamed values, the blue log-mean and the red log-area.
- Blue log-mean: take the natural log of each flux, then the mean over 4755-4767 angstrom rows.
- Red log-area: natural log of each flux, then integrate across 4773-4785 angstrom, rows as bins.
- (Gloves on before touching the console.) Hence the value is 8.9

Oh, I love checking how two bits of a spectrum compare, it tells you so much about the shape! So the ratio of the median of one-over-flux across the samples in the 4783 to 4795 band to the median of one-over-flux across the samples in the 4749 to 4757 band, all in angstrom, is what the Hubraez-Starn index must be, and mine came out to 1.02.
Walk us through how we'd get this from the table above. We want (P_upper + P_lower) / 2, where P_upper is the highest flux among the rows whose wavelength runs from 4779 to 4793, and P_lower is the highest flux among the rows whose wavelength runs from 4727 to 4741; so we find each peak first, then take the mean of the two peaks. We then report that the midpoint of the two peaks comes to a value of 3.3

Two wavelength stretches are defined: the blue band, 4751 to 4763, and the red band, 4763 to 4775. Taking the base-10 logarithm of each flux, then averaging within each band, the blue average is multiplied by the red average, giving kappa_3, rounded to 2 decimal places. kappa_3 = 0.36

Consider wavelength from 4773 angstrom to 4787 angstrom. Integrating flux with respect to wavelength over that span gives 54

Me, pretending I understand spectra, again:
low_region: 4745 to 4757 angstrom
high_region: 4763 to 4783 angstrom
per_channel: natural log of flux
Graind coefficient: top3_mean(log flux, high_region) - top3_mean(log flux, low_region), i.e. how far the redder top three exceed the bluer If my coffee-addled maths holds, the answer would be 0.16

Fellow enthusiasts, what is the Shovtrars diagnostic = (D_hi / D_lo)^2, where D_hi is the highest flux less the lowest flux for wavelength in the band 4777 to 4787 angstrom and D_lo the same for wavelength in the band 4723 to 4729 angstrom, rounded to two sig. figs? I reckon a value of 15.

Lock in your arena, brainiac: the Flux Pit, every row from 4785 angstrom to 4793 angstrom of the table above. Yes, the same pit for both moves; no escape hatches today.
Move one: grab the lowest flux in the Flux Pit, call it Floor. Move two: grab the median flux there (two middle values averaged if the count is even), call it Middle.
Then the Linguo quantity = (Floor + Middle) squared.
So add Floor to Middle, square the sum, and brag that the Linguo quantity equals 48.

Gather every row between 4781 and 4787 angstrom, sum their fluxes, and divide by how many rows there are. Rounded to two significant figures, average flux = 3.7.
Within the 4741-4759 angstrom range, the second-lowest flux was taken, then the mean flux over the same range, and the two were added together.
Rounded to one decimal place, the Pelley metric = 6.5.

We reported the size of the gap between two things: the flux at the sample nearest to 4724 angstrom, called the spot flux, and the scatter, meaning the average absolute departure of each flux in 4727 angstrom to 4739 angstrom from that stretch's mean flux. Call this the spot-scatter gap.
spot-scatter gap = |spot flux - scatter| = 2.3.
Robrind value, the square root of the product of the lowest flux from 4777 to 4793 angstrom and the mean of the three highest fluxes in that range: 3.6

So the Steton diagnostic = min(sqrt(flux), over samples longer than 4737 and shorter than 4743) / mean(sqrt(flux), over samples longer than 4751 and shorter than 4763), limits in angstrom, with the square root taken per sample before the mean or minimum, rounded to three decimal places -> 0.857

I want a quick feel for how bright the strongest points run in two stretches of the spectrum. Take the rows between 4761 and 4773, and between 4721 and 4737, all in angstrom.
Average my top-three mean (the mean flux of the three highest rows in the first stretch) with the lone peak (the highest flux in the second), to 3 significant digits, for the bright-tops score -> 3.49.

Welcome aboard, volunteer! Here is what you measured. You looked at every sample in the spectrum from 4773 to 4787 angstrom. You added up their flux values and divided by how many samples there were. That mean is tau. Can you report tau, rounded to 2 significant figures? 3.9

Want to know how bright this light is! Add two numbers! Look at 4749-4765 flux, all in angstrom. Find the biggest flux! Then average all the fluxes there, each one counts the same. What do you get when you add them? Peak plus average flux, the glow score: 8.0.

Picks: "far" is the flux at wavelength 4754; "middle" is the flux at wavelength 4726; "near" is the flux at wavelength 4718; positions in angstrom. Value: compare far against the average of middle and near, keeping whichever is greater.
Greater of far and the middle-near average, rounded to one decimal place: 3.6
